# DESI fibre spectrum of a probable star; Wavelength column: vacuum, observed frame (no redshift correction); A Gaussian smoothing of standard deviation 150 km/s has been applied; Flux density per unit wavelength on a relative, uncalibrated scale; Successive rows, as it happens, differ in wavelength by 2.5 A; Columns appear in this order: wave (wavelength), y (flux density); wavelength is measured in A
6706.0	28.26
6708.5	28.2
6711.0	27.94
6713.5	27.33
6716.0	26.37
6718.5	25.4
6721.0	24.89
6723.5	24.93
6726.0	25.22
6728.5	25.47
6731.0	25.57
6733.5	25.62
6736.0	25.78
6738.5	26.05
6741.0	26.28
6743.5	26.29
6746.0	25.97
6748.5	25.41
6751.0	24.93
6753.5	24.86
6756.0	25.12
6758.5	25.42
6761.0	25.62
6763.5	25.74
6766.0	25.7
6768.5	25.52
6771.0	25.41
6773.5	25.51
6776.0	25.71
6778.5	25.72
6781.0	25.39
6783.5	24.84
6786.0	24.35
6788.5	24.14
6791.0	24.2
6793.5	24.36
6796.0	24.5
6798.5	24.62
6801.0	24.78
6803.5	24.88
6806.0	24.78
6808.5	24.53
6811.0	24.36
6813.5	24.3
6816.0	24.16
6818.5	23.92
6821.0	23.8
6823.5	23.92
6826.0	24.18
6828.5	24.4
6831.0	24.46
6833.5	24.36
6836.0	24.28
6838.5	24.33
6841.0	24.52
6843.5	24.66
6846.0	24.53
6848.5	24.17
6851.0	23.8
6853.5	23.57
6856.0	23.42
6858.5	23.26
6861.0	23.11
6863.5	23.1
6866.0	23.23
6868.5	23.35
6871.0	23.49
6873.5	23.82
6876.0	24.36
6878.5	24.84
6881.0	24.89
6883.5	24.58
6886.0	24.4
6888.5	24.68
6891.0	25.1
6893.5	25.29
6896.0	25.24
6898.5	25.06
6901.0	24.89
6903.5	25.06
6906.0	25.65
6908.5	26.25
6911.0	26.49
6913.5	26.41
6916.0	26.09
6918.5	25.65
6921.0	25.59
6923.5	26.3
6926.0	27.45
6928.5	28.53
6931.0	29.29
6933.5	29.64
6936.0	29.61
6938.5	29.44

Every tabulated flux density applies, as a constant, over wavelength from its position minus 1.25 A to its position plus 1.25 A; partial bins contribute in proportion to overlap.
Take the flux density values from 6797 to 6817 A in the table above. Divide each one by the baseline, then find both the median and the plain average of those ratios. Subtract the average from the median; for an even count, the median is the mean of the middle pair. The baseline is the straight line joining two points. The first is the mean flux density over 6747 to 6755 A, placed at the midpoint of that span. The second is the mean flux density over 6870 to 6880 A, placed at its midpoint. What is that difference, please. 0.000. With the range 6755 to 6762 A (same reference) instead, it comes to 0.001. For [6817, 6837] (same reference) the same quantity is 0.004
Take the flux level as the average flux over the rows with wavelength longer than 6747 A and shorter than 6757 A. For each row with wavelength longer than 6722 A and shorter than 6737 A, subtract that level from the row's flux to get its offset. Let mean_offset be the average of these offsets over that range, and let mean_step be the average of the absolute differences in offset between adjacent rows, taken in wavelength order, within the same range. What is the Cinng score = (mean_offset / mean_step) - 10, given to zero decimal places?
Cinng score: -8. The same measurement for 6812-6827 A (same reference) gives -16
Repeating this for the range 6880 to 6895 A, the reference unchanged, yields -11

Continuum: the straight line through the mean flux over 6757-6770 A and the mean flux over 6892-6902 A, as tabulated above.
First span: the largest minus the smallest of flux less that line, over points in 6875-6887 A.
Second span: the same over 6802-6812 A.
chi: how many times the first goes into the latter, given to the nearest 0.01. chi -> 0.90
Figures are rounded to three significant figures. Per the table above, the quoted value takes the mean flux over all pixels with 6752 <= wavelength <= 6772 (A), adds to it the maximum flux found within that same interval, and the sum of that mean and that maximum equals 51.2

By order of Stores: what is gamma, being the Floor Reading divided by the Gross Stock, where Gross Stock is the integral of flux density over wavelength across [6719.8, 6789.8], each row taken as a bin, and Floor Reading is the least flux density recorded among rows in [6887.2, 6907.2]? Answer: 0.0139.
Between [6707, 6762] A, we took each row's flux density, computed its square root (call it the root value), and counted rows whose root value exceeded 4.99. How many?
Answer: 20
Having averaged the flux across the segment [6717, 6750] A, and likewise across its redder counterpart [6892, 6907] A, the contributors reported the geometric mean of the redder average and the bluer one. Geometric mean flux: 25.4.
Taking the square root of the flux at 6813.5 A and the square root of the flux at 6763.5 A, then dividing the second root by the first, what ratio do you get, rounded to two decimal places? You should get 1.03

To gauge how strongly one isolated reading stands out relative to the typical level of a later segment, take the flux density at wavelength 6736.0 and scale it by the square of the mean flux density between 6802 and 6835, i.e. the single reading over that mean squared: 0.0436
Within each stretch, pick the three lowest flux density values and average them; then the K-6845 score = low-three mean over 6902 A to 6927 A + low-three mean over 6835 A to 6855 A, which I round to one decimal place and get 49.3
